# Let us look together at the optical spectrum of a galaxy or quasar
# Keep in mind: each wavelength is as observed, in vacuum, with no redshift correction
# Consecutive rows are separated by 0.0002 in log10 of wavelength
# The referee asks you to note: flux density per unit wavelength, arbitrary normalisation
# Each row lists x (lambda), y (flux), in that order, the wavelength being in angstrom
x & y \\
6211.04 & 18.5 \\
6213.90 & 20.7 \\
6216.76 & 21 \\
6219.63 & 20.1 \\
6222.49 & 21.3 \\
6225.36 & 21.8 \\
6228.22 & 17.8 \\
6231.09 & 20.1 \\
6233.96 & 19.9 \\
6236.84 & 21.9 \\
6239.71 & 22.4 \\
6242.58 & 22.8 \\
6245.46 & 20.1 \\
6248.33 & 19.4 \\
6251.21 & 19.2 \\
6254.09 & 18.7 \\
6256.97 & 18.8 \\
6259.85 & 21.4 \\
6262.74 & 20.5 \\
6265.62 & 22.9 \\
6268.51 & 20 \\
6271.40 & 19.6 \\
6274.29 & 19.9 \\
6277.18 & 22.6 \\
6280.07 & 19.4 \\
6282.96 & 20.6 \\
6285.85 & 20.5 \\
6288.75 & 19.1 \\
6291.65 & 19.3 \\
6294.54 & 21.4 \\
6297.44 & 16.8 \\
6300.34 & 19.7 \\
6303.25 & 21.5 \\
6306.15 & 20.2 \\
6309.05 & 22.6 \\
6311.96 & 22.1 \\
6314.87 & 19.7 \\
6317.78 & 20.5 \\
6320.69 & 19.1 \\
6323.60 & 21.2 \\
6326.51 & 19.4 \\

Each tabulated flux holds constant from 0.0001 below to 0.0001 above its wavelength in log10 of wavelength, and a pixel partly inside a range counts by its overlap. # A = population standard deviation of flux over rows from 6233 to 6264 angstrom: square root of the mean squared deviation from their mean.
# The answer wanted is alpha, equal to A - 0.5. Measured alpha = 0.89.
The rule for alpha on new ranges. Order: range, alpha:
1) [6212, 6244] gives 0.84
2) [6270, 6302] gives 0.89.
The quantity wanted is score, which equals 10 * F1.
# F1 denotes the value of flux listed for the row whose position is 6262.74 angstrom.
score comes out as 205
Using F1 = 20.5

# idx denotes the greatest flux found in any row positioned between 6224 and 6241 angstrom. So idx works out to 22.4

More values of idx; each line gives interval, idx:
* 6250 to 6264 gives 21.4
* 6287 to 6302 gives 21.4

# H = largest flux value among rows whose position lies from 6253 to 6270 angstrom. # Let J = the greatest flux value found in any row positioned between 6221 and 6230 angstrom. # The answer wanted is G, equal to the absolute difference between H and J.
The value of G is 1.1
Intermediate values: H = 22.9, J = 21.8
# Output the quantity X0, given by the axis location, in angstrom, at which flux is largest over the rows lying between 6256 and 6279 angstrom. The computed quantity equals 6265.62 angstrom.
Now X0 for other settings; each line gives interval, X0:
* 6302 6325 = 6309.05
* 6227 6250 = 6242.58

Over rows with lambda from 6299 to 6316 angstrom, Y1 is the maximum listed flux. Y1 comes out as 22.6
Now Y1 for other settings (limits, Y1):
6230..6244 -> 22.8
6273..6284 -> 22.6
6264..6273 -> 22.9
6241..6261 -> 22.8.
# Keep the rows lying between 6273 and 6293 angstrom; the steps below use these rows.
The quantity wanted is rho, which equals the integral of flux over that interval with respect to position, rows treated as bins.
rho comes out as 404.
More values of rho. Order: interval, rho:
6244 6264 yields 394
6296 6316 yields 408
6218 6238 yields 408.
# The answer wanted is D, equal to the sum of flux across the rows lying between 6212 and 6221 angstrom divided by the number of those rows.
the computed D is 20.6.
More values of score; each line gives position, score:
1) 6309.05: 226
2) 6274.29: 199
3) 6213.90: 207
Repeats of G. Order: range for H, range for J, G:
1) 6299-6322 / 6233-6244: 0.2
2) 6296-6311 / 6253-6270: 0.3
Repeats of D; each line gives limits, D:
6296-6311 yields 20.2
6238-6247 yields 21.8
